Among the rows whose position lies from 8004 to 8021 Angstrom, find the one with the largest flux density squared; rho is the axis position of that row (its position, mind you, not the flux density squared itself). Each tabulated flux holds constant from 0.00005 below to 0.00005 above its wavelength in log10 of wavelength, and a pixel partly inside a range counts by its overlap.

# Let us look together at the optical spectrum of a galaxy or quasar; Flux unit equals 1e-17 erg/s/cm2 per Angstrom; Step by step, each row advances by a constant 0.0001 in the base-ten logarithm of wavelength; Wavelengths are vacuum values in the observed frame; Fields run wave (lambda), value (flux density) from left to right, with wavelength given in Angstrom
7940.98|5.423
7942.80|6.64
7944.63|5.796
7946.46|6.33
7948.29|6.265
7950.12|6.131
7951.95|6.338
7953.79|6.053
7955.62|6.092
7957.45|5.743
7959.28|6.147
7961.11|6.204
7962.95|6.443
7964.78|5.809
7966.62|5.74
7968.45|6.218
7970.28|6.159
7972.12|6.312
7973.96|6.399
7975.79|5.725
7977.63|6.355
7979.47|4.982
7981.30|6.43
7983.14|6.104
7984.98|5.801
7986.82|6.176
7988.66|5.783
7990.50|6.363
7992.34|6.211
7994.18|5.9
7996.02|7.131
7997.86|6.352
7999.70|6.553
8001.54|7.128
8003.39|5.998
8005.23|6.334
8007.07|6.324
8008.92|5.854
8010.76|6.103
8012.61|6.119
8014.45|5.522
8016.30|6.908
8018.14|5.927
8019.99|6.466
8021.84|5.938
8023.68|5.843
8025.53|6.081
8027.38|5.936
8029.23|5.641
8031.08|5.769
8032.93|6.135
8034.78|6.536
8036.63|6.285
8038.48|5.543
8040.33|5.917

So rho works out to 8016.30 Angstrom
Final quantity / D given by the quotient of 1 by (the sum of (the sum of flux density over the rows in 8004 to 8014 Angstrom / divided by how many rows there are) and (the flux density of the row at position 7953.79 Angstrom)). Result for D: 0.0820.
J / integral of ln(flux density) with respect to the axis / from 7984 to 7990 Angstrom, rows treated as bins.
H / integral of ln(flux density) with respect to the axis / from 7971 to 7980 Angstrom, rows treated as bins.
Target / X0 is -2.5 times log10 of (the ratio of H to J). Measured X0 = -0.44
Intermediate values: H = 16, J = 11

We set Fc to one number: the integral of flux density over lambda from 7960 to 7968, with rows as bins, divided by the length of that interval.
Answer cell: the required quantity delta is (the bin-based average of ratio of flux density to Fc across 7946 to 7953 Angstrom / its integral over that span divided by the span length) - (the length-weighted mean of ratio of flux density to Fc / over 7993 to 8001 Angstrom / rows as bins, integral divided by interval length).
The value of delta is -0.04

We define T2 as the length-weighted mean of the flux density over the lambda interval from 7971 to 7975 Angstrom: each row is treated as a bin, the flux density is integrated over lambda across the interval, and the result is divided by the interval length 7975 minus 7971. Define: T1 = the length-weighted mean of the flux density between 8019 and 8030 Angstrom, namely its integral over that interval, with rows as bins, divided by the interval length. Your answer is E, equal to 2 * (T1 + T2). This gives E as 24.6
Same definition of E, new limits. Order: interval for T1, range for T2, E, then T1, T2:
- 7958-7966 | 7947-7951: 24.7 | 6.11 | 6.21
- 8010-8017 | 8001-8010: 24.8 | 6.14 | 6.29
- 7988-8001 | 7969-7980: 24.8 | 6.37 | 6.03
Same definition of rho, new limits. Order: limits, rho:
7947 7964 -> 7962.95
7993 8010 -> 7996.02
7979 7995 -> 7981.30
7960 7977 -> 7962.95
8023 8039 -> 8034.78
